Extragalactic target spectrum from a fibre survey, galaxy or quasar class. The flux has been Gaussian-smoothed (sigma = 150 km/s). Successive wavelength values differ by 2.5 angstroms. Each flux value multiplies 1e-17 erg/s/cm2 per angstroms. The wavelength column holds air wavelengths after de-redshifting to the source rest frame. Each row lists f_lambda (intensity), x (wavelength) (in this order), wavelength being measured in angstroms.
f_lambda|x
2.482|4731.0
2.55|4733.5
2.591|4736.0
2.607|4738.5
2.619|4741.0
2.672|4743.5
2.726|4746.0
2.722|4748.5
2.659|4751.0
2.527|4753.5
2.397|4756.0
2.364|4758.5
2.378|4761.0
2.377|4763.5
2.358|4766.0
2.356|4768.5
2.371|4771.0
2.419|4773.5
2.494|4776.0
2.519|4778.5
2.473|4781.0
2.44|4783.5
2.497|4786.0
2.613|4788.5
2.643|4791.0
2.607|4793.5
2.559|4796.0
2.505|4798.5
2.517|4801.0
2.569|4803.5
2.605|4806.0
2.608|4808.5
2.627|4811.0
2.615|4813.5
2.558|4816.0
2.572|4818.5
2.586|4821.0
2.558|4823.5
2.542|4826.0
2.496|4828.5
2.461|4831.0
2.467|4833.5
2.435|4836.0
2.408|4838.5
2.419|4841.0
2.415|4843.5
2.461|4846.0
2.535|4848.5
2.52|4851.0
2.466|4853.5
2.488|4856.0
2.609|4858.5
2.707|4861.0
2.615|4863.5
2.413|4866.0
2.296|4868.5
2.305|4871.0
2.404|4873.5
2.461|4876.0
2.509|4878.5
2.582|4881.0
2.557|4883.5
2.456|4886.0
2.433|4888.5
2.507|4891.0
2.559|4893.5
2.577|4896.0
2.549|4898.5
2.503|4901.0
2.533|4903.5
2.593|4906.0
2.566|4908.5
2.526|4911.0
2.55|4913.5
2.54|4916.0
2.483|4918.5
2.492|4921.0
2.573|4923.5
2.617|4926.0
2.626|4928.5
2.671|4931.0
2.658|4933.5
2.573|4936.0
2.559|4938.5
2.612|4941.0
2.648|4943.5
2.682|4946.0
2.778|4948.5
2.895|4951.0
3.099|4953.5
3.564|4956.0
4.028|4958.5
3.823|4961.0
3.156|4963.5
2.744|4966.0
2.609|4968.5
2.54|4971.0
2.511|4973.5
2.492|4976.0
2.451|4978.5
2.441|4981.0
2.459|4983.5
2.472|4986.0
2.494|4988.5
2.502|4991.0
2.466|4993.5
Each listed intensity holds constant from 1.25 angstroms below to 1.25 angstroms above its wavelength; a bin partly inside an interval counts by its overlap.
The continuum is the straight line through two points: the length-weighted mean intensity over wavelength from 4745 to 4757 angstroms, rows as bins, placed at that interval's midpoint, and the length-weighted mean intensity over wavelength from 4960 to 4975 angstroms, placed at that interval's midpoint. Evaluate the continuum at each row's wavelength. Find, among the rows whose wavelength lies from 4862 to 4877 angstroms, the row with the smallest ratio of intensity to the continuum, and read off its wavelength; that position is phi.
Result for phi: 4868.5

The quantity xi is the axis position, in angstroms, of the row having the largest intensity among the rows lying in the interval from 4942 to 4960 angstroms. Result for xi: 4958.5 angstroms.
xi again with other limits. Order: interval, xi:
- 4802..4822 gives 4811.0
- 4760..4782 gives 4778.5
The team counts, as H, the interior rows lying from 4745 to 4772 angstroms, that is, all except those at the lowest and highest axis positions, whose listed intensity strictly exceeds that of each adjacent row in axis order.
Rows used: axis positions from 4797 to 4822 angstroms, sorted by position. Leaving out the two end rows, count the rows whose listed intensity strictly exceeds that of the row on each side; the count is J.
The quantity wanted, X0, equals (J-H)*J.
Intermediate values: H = 1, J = 1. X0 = 0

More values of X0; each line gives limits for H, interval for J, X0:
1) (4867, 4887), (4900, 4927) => 2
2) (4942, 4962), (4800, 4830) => 2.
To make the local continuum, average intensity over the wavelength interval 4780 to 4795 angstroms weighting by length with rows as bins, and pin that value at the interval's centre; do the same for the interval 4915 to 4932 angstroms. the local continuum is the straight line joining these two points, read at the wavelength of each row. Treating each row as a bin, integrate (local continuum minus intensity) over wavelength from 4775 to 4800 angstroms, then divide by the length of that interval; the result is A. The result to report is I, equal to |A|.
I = 0.01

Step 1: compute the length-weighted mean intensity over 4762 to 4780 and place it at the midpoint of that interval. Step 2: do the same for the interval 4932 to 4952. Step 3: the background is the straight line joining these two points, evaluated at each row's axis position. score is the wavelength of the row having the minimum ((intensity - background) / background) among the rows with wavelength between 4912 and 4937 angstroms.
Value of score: 4918.5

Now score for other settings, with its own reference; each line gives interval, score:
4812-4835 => 4831.0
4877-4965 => 4888.5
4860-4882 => 4868.5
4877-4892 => 4888.5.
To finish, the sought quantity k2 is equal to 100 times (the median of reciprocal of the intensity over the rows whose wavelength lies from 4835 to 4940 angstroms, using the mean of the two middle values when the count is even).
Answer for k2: 39.5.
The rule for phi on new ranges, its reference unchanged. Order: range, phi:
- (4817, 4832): 4831.0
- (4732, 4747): 4733.5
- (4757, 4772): 4768.5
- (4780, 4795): 4783.5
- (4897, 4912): 4901.0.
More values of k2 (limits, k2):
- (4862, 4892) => 40.7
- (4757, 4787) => 41.7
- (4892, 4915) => 39.2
